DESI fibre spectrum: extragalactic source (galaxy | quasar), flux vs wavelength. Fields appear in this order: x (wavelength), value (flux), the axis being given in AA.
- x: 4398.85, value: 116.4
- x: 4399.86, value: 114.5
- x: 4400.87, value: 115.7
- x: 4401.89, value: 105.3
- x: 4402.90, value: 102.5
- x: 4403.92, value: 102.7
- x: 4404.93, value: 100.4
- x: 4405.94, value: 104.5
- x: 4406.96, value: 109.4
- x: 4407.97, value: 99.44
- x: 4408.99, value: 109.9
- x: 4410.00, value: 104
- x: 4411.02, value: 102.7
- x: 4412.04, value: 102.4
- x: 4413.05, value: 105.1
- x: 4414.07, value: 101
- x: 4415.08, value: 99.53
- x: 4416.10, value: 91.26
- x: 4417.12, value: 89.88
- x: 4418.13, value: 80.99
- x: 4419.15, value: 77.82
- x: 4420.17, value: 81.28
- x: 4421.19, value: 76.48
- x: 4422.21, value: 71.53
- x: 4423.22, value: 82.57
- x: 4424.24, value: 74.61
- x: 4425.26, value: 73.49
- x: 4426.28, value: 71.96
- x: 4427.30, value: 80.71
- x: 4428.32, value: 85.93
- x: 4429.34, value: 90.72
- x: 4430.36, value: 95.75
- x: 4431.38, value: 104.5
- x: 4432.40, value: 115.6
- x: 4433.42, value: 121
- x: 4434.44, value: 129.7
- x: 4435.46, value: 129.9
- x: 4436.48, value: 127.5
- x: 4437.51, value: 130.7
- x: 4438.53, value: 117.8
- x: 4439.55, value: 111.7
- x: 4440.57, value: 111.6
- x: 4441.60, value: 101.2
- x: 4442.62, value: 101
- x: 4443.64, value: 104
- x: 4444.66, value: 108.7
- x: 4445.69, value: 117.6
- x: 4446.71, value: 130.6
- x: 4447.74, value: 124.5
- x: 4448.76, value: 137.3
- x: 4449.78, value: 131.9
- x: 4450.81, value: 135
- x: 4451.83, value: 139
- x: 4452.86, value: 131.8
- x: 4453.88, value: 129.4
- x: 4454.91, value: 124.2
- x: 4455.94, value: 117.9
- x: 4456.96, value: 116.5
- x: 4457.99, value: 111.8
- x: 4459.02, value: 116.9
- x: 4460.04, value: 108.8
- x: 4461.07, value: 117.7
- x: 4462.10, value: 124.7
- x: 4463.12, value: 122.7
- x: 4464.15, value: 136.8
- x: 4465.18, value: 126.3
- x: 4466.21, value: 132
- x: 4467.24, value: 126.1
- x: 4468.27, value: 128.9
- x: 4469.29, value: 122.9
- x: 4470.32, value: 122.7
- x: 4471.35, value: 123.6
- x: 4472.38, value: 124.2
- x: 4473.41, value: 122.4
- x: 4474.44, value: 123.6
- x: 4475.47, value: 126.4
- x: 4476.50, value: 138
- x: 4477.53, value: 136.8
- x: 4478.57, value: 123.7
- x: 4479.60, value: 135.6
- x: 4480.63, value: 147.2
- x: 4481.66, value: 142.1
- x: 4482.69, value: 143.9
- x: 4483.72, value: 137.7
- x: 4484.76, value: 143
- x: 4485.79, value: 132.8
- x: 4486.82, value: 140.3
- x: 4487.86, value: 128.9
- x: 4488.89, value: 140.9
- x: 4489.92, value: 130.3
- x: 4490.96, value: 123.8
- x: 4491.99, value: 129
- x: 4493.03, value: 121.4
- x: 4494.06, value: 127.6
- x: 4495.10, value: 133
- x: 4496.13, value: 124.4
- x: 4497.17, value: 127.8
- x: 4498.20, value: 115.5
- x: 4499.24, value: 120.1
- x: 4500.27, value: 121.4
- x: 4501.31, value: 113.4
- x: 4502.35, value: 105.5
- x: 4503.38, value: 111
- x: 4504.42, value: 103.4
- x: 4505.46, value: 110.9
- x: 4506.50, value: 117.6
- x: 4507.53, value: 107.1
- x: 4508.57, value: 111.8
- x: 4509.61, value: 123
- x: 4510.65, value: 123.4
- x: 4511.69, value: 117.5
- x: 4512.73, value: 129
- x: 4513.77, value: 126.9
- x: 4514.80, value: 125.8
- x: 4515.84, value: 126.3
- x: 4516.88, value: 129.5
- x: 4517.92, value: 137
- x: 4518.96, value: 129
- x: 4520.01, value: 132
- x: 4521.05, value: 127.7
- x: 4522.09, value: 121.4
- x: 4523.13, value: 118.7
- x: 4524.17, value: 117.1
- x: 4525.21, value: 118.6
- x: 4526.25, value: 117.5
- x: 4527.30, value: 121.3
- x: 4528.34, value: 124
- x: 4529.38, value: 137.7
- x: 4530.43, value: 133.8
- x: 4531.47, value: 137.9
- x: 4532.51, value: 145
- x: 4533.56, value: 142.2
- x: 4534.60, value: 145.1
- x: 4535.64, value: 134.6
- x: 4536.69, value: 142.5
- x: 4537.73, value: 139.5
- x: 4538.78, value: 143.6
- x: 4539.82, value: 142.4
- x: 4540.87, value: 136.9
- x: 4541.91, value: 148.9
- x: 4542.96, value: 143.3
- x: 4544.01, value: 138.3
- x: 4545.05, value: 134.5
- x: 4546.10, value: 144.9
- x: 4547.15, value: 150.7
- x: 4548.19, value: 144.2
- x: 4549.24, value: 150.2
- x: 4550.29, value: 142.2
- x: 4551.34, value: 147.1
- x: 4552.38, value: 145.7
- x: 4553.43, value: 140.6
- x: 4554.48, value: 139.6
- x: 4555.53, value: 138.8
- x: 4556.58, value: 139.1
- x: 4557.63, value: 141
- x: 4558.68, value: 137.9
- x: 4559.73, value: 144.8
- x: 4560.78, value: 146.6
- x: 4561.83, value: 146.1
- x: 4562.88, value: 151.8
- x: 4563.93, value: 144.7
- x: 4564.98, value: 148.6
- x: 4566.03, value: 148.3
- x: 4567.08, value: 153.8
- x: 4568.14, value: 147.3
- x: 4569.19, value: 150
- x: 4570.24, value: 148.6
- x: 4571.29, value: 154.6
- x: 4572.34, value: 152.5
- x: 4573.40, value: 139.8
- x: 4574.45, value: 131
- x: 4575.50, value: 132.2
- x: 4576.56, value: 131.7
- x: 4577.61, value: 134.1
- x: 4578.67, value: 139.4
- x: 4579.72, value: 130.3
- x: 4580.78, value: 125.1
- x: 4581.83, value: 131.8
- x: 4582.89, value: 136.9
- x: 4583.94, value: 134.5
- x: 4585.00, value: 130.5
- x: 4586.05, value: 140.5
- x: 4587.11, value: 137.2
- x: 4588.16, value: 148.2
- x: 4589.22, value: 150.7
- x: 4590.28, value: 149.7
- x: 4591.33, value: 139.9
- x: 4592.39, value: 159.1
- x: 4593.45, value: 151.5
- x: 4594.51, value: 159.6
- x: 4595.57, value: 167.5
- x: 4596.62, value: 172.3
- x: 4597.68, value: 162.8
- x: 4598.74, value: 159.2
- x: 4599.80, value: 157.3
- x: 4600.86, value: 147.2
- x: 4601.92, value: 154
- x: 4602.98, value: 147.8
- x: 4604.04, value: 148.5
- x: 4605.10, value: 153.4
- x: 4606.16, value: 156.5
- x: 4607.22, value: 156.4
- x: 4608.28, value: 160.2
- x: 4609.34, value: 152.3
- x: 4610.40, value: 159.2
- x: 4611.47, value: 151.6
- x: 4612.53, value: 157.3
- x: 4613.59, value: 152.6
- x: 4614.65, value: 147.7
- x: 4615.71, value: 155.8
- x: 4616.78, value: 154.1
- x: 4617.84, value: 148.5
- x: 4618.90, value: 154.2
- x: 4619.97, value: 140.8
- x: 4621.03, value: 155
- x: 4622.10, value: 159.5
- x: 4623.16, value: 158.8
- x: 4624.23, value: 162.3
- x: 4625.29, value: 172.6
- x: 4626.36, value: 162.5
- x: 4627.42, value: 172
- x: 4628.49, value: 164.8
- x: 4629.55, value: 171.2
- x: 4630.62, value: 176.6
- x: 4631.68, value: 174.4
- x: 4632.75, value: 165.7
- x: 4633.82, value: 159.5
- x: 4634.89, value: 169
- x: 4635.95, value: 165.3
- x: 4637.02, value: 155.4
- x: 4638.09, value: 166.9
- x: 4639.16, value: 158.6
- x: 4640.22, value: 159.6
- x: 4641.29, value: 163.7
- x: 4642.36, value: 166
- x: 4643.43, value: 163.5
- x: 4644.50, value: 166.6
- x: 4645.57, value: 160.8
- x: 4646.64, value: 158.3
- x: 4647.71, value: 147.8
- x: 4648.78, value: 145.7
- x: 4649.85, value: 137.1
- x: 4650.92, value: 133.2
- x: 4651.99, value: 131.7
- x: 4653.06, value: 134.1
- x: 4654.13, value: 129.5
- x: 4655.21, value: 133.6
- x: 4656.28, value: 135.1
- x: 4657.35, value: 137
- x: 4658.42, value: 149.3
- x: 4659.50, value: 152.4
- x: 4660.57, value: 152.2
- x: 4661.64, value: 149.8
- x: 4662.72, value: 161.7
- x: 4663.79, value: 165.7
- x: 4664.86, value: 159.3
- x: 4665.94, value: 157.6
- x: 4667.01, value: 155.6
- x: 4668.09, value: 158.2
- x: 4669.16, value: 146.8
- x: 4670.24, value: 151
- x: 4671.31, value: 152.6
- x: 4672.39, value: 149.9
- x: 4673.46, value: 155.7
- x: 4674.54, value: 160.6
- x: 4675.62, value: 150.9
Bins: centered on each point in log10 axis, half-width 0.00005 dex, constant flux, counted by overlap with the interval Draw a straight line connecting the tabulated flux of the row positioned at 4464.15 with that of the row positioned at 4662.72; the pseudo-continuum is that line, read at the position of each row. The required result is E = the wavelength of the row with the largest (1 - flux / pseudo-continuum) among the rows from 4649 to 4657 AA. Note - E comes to 4654.13 AA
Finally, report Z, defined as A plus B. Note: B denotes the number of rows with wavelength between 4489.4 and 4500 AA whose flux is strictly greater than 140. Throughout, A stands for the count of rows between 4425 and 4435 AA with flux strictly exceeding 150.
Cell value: 0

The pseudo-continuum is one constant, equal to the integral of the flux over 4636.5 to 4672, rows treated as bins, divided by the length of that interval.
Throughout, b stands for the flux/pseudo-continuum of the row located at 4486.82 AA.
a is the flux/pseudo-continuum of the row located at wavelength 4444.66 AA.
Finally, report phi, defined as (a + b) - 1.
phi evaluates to 0.64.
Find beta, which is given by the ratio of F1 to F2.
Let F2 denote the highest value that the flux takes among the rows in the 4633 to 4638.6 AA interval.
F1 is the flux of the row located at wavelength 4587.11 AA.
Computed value 0.81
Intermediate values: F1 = 137.2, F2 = 169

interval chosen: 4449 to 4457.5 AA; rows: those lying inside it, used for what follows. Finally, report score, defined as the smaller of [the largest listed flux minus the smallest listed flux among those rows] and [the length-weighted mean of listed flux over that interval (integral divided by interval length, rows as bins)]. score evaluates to 22.5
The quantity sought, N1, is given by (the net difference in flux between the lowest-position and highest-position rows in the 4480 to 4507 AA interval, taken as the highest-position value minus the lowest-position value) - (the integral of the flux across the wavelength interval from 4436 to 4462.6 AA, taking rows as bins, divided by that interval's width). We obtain -150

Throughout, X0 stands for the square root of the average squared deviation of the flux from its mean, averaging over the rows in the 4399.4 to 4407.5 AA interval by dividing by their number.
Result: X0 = 5.4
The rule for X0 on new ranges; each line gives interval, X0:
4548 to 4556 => 3.7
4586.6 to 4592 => 5.5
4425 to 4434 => 16.5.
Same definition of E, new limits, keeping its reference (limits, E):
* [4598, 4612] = 4600.86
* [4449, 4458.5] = 4457.99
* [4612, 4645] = 4619.97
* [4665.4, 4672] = 4669.16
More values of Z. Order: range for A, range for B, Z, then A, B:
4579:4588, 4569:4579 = 4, 0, 4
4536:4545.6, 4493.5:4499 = 0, 0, 0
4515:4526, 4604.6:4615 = 10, 0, 10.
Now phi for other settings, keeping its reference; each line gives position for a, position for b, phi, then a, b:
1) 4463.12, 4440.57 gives 0.55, 0.81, 0.74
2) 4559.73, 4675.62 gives 0.95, 0.96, 1.00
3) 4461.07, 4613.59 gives 0.79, 0.78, 1.01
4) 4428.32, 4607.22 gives 0.60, 0.57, 1.03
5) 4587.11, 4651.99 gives 0.78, 0.91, 0.87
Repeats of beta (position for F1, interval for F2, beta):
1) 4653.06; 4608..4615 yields 0.84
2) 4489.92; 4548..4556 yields 0.87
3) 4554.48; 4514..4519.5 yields 1.02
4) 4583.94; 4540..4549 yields 0.89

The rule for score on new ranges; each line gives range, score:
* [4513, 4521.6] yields 11.2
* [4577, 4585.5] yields 14.3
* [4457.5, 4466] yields 28.0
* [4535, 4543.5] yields 14.3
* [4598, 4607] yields 12.0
